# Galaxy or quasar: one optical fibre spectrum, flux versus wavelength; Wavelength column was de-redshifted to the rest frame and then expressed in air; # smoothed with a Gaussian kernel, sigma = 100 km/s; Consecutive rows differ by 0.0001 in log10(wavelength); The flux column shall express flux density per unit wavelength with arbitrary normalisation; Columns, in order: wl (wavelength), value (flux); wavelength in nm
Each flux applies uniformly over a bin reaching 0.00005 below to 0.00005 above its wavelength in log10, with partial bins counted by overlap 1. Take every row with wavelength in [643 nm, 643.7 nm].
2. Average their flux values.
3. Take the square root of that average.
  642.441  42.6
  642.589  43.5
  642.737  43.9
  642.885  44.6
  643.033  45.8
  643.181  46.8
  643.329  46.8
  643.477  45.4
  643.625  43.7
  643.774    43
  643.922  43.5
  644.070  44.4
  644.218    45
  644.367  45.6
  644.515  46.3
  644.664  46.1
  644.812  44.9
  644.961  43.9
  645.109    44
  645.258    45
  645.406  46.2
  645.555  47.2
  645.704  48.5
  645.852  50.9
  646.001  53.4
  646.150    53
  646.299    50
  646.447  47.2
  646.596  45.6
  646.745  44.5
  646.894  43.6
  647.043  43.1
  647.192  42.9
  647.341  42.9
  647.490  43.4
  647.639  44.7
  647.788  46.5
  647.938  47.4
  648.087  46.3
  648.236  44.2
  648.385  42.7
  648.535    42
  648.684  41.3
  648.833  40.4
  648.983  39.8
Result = 6.76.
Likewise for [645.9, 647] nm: 6.94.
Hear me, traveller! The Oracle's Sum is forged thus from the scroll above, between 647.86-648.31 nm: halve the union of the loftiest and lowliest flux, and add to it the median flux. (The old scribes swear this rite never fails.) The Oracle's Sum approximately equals 92.1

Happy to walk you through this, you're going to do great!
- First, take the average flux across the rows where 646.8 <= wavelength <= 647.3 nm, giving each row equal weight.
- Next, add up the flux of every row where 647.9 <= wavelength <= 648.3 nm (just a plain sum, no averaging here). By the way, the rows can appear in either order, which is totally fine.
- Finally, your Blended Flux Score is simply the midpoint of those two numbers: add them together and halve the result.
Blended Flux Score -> 91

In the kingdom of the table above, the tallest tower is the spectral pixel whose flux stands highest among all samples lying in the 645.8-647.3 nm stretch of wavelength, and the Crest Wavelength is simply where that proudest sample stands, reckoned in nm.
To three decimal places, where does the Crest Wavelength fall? 646.001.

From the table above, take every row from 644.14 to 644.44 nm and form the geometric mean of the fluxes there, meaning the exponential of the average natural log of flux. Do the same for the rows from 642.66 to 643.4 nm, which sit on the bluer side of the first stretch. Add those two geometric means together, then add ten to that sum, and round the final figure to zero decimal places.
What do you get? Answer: 101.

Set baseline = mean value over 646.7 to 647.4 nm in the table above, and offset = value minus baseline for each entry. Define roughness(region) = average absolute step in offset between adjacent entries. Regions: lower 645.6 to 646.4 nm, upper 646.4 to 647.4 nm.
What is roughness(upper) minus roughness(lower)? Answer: -1.4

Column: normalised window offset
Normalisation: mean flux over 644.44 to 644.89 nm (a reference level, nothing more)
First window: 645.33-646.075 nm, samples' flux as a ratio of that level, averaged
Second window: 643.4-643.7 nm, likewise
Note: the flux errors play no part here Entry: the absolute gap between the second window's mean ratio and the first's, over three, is 0.03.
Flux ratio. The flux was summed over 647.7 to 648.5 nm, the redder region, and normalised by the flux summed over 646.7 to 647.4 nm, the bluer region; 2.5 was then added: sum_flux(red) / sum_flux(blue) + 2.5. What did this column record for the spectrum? 3.55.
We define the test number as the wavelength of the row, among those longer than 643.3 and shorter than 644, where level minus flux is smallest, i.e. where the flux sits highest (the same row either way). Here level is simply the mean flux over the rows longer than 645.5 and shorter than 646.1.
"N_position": 643.329 nm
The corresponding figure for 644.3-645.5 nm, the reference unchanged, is 644.515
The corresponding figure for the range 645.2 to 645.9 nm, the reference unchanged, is 645.852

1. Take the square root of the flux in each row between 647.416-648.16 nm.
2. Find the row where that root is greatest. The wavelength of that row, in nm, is 647.938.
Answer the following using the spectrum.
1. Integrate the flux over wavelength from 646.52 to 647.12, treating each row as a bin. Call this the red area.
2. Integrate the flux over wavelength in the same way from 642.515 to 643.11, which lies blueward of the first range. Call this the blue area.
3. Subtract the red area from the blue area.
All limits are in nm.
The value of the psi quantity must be 0.0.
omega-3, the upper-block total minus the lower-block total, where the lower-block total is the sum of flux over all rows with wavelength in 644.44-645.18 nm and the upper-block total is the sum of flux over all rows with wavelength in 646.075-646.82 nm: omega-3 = 15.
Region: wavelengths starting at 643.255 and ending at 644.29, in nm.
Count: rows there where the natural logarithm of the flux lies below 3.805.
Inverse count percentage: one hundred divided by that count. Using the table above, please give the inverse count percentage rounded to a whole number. 25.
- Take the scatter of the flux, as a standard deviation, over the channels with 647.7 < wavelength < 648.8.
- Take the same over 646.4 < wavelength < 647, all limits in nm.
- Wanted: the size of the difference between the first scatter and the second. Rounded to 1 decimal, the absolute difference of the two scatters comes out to 0.9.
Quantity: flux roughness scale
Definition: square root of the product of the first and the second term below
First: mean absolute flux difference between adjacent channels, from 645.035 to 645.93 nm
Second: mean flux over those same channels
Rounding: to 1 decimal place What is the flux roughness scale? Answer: 8.1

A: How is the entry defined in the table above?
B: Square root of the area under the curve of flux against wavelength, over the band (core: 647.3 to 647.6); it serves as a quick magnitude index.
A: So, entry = 3.6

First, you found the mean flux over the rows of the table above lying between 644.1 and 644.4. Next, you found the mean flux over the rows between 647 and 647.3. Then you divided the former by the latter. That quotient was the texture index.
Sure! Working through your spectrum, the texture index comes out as 1.05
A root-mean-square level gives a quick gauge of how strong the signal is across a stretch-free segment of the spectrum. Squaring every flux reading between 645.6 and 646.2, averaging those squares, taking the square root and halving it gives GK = 25.7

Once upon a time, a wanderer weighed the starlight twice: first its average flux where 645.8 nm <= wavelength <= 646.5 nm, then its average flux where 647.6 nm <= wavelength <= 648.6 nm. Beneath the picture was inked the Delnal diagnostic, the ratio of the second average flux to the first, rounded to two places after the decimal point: 0.88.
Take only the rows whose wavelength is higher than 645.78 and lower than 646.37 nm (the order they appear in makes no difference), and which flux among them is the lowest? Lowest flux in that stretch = 50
